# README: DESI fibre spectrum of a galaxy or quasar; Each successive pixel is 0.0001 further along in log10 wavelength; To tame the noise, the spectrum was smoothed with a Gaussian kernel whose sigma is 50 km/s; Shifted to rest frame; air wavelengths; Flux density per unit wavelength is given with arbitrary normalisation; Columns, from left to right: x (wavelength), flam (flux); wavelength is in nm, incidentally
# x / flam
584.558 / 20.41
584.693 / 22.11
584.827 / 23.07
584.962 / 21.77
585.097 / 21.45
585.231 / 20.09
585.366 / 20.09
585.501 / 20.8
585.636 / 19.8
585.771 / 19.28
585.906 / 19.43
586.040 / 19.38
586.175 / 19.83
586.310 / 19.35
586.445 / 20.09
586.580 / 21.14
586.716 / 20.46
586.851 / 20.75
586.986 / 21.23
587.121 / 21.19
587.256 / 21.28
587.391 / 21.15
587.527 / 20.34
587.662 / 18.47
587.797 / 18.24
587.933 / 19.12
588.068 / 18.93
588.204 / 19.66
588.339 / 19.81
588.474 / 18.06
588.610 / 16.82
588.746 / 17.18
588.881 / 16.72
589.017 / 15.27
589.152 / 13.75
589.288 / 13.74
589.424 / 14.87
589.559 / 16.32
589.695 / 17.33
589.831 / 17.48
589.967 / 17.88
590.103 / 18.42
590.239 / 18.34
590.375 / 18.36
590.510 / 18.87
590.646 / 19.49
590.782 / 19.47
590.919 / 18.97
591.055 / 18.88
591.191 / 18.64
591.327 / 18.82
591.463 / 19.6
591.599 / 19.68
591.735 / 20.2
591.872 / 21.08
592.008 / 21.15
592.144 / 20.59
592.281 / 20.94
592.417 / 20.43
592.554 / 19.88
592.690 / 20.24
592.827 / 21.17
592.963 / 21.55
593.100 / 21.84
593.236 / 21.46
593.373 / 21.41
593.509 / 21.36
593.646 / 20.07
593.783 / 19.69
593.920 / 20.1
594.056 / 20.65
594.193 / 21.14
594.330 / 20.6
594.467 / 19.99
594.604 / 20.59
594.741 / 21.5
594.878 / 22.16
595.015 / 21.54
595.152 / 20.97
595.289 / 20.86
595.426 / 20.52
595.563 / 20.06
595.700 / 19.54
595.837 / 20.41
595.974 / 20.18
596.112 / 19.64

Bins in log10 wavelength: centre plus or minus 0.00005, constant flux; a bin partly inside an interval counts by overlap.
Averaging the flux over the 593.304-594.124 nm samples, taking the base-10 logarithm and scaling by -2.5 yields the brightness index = -3.28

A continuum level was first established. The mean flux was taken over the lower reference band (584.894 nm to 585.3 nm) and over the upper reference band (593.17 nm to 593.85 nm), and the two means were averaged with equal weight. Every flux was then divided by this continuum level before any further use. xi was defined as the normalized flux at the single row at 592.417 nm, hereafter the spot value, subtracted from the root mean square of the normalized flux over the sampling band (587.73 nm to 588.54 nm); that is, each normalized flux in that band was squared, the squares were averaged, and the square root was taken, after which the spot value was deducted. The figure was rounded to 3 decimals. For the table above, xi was -0.069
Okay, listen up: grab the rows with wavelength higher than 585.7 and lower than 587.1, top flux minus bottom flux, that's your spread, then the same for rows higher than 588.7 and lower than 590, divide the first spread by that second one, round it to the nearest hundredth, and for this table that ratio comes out 0.47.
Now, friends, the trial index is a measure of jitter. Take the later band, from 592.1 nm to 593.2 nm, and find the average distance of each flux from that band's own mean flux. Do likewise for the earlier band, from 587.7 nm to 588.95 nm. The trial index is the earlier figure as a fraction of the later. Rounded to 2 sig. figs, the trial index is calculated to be 1.8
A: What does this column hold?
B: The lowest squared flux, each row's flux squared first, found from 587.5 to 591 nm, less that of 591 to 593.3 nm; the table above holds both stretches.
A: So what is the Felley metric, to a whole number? -159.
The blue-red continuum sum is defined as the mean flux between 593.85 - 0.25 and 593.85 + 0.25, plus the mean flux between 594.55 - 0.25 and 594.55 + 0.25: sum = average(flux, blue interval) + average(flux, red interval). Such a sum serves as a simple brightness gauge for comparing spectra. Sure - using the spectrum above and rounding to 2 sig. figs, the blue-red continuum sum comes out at 41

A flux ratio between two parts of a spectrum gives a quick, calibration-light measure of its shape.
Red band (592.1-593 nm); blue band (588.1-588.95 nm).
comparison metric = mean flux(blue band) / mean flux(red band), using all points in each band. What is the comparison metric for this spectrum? 0.87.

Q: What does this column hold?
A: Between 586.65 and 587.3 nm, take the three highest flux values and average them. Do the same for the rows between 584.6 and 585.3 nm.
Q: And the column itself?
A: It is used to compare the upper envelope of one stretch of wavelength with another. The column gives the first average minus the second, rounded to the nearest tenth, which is -1.1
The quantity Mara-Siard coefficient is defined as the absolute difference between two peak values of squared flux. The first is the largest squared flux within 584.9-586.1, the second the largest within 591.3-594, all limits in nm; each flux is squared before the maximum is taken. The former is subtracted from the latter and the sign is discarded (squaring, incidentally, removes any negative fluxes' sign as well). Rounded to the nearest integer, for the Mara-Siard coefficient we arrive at 3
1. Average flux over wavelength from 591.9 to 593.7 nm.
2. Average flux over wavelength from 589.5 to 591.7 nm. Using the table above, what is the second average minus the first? -2.4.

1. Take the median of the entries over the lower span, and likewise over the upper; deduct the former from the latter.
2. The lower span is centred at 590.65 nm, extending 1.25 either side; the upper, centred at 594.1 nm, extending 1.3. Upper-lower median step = 2.3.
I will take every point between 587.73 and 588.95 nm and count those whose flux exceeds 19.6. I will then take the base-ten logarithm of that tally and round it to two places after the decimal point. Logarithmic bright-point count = 0.30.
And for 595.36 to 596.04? 0.60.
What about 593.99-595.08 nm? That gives 0.90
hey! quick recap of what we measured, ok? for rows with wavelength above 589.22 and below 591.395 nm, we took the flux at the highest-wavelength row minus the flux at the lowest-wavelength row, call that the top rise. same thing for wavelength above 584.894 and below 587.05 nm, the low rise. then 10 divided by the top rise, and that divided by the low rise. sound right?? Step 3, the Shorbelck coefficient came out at -3.6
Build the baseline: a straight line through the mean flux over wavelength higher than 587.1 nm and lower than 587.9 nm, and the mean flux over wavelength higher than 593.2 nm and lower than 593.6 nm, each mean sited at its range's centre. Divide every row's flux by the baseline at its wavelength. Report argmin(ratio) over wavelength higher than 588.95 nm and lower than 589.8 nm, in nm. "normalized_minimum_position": 589.288 nm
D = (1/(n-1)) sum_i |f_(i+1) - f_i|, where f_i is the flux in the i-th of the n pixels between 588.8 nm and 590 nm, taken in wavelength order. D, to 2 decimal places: 0.89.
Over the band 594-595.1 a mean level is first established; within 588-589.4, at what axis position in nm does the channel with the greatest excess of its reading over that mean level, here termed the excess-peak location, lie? 588.339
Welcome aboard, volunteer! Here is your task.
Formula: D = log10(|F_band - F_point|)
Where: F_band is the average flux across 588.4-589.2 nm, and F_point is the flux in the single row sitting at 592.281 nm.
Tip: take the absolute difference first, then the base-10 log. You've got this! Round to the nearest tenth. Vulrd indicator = 0.7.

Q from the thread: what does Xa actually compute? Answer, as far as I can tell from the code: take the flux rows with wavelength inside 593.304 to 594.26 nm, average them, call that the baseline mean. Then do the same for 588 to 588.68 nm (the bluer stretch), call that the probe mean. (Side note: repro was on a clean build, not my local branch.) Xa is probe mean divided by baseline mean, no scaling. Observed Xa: 0.90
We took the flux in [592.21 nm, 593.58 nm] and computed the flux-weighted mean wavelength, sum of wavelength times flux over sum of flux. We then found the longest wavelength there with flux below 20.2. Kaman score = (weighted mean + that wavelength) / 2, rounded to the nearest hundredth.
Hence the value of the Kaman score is 592.73 nm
